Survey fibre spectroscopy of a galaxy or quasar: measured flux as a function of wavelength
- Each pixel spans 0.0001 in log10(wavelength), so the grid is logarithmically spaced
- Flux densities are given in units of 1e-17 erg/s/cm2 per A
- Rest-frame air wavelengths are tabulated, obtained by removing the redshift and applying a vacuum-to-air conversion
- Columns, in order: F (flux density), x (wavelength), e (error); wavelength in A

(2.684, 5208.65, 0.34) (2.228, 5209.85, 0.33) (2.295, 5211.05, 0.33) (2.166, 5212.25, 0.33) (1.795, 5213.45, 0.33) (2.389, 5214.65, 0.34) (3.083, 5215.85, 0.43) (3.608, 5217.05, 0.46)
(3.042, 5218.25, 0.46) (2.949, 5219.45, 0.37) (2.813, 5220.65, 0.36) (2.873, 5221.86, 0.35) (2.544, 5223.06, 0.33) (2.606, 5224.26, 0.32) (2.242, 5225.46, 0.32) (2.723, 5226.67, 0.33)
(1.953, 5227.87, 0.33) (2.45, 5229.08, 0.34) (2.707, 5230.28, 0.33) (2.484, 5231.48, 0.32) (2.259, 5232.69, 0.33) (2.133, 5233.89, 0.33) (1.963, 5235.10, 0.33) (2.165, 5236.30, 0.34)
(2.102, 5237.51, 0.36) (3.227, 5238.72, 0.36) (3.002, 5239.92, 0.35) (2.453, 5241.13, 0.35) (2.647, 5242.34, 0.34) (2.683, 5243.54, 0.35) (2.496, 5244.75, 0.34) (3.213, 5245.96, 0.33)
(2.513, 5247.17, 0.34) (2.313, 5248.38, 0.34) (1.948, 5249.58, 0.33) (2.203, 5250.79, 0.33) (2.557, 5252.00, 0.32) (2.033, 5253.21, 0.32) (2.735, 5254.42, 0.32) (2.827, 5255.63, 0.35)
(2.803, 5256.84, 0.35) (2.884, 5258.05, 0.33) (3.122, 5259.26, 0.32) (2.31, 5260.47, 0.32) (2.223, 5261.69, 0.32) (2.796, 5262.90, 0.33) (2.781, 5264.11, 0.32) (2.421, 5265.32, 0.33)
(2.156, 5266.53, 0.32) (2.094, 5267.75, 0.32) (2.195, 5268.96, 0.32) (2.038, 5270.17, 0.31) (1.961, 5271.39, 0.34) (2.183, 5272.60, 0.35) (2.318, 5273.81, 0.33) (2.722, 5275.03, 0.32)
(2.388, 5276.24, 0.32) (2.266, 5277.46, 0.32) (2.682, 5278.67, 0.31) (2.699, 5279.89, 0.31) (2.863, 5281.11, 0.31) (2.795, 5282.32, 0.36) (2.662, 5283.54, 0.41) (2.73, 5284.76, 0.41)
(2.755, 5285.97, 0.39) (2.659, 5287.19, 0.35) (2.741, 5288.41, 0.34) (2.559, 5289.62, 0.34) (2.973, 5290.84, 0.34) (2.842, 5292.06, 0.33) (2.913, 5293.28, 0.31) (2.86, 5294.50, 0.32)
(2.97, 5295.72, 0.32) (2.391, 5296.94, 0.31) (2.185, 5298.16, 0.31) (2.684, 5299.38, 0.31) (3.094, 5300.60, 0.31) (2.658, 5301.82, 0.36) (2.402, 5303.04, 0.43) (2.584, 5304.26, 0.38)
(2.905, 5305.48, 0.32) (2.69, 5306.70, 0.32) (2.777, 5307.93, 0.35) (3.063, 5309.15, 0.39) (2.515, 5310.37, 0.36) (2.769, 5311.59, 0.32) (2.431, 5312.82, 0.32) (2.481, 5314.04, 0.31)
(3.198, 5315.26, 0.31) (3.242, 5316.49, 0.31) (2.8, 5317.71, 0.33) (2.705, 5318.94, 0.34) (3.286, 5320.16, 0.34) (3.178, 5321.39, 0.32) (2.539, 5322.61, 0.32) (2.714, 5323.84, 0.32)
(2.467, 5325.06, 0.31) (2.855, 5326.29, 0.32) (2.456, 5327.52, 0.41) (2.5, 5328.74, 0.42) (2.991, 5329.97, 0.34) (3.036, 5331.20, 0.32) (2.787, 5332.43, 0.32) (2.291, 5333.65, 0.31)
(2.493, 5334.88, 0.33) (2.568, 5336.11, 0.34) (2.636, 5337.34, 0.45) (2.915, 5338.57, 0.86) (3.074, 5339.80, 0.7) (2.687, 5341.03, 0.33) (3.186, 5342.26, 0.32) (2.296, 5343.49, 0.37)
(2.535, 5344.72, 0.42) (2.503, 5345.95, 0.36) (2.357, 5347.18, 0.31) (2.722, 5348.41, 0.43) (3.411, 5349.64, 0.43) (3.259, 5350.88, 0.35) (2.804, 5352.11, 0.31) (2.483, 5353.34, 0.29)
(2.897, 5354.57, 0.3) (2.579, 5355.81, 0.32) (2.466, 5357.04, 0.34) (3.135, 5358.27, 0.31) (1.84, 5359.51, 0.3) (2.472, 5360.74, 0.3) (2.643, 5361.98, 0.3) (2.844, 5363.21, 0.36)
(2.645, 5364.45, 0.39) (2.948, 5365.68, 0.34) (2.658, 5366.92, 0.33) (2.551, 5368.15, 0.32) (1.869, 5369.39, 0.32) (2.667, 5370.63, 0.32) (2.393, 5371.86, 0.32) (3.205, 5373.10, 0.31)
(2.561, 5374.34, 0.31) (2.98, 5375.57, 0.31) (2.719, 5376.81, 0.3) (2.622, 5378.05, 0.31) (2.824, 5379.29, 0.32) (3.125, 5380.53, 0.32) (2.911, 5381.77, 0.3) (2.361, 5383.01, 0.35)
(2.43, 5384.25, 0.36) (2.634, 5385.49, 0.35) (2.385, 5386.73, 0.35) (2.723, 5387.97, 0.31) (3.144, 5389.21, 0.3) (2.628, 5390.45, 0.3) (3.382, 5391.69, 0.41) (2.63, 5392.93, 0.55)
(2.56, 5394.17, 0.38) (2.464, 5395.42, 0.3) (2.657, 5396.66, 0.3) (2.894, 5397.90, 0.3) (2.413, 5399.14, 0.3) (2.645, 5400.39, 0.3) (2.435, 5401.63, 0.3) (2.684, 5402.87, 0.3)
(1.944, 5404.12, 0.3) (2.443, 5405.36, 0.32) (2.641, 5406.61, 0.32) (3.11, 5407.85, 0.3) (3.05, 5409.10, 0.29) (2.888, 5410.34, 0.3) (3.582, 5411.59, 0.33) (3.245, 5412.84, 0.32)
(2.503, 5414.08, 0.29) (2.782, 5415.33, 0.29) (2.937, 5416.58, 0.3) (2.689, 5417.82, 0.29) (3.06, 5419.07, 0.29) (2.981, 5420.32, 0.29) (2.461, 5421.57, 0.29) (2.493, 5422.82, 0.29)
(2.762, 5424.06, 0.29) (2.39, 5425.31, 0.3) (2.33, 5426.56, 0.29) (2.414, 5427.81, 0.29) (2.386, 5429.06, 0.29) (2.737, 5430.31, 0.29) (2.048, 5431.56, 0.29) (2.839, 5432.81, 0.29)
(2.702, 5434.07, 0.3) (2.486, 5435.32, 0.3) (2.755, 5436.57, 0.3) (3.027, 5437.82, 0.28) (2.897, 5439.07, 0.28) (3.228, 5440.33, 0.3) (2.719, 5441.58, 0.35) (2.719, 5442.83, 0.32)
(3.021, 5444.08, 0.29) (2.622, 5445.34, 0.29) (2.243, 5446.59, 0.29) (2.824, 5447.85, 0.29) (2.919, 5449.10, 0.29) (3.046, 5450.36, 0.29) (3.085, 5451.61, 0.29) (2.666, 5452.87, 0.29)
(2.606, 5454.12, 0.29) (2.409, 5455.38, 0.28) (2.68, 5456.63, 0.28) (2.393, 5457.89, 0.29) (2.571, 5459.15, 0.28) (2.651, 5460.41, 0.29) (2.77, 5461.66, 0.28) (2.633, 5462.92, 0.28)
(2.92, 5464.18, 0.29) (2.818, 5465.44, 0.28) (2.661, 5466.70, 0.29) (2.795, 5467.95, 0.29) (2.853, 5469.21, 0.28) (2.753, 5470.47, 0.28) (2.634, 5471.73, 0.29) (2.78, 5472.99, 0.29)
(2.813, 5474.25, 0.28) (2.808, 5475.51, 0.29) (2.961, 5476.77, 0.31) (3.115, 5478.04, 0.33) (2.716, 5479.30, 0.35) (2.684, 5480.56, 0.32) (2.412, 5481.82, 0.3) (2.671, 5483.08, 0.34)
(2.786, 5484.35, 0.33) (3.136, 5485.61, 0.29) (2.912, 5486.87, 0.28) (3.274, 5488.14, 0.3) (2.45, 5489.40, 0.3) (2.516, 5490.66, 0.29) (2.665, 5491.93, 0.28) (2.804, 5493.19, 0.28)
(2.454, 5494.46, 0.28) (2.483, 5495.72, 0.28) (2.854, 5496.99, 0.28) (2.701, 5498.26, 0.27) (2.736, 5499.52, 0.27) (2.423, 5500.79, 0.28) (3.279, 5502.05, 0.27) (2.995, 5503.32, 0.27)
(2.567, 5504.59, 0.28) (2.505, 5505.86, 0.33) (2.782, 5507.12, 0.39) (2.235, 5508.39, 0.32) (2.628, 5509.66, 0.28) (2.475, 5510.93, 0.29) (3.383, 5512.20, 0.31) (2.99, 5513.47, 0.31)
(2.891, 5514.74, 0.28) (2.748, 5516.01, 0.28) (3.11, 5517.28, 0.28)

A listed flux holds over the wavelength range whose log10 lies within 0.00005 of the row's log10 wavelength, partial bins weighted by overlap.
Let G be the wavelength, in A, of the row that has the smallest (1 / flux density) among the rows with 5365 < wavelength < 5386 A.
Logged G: 5373.10 A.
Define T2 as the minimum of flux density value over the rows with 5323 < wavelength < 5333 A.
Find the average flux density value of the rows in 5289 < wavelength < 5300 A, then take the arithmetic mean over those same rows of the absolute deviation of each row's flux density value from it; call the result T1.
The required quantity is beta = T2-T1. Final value 2.2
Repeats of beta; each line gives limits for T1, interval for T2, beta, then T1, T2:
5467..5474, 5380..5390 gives 2.3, 0.056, 2.361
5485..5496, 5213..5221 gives 1.5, 0.256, 1.795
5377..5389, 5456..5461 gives 2.2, 0.202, 2.393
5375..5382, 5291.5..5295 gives 2.7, 0.142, 2.842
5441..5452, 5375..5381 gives 2.4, 0.199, 2.622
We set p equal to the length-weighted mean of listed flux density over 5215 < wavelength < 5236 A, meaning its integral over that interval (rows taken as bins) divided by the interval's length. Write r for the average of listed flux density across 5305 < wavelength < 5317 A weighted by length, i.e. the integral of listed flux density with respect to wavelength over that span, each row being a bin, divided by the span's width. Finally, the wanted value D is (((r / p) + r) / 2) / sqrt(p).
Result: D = 1.20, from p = 2.61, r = 2.80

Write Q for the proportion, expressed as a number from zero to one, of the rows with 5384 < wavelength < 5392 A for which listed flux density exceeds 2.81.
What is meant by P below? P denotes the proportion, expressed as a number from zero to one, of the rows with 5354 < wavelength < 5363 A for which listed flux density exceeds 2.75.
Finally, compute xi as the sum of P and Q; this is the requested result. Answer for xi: 0.57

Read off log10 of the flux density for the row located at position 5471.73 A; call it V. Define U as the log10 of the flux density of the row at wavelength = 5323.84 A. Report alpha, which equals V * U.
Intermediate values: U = 0.43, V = 0.42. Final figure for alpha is 0.182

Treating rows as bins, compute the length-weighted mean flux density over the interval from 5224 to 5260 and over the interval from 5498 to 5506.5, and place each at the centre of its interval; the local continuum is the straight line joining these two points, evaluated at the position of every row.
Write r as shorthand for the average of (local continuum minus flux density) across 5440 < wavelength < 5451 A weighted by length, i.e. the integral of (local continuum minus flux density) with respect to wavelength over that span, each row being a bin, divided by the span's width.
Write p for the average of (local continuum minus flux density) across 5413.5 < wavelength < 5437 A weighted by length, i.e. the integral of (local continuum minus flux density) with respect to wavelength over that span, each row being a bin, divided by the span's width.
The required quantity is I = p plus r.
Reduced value -0.046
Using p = 0.06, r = -0.11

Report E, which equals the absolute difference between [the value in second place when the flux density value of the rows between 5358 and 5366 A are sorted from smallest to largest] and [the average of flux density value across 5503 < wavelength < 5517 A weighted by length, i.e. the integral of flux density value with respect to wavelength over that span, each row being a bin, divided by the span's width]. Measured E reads 0.3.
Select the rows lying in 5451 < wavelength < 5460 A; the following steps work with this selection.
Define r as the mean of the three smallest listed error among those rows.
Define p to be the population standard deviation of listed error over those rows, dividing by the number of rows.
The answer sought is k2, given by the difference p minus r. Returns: -0.275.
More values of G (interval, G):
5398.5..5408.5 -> 5407.85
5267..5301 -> 5300.60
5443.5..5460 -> 5451.61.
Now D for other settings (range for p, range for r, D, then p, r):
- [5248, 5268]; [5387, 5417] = 1.23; 2.49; 2.76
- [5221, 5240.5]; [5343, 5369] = 1.19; 2.47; 2.66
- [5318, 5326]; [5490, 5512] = 1.08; 2.82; 2.67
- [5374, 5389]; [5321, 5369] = 1.12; 2.70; 2.70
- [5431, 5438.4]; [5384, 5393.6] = 1.17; 2.64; 2.76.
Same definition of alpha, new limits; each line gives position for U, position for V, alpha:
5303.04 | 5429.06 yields 0.144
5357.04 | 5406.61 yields 0.165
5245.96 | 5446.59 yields 0.178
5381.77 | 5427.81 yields 0.178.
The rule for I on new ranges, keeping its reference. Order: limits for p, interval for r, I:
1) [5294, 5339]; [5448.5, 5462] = -0.152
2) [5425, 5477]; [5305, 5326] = -0.232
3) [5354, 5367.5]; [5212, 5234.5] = -0.105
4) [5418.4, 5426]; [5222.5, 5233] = 0.044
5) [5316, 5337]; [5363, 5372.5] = -0.099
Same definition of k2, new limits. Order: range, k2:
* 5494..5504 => -0.265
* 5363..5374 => -0.293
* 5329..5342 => -0.134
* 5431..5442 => -0.264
